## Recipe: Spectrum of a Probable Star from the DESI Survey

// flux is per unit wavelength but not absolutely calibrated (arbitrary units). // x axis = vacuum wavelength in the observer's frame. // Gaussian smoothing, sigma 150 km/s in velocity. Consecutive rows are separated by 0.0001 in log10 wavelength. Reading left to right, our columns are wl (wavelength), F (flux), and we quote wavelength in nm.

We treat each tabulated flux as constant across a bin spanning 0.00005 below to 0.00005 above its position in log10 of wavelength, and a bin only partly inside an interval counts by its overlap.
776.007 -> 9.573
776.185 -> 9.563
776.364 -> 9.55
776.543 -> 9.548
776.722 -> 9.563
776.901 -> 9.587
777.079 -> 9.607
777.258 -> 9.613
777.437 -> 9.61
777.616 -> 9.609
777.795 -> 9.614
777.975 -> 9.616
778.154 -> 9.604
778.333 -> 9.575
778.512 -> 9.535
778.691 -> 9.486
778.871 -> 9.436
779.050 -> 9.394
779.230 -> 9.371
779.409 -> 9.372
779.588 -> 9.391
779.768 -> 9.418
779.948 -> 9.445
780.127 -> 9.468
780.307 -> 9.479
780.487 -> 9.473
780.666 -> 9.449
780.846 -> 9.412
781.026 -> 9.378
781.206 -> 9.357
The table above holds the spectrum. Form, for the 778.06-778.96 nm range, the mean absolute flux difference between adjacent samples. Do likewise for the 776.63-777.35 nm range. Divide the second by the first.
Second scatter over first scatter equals 0.40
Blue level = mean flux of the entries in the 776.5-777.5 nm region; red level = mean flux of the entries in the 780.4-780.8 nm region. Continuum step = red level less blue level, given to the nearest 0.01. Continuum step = -0.13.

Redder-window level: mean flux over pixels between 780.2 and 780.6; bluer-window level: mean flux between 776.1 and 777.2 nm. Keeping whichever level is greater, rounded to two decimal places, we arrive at 9.57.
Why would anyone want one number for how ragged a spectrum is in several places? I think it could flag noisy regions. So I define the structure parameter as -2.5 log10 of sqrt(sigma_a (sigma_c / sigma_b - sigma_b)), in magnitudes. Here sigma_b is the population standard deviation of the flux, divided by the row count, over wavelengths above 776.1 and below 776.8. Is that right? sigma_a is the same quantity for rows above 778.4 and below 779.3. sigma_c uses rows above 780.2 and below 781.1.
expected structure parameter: 0.61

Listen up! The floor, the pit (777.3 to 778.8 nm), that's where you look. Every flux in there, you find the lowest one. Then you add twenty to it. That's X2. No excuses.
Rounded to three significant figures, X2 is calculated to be 29.5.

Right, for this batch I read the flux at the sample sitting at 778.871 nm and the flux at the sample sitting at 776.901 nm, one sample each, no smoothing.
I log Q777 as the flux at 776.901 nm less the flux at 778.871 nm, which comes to 0.15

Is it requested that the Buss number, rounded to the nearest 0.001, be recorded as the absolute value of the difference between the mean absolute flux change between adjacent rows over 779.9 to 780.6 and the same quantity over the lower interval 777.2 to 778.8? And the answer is 0.004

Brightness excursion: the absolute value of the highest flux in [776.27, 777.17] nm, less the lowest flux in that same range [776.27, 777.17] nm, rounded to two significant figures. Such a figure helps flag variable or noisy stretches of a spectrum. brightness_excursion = 0.059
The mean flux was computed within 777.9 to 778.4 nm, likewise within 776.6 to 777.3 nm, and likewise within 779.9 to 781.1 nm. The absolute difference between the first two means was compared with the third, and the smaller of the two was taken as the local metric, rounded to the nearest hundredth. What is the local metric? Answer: 0.01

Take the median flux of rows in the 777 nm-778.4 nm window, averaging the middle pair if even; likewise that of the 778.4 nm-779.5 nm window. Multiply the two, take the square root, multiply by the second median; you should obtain 89.6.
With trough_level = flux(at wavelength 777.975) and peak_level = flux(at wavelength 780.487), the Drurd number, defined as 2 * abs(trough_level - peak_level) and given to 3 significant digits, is 0.286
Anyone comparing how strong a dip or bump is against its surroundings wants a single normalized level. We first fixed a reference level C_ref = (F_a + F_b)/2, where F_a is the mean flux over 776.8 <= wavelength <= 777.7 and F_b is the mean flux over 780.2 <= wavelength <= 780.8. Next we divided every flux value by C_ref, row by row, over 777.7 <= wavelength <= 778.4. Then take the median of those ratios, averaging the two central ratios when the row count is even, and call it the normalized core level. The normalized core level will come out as 1.008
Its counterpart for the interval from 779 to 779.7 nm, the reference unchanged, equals 0.984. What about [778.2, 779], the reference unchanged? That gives 0.997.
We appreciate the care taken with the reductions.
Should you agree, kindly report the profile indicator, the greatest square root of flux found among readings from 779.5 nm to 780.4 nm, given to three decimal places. 3.079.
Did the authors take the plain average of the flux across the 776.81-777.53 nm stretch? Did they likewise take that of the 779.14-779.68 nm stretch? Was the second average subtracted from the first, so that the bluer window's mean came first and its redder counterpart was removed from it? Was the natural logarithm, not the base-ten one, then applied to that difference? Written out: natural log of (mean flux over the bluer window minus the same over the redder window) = -1.5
